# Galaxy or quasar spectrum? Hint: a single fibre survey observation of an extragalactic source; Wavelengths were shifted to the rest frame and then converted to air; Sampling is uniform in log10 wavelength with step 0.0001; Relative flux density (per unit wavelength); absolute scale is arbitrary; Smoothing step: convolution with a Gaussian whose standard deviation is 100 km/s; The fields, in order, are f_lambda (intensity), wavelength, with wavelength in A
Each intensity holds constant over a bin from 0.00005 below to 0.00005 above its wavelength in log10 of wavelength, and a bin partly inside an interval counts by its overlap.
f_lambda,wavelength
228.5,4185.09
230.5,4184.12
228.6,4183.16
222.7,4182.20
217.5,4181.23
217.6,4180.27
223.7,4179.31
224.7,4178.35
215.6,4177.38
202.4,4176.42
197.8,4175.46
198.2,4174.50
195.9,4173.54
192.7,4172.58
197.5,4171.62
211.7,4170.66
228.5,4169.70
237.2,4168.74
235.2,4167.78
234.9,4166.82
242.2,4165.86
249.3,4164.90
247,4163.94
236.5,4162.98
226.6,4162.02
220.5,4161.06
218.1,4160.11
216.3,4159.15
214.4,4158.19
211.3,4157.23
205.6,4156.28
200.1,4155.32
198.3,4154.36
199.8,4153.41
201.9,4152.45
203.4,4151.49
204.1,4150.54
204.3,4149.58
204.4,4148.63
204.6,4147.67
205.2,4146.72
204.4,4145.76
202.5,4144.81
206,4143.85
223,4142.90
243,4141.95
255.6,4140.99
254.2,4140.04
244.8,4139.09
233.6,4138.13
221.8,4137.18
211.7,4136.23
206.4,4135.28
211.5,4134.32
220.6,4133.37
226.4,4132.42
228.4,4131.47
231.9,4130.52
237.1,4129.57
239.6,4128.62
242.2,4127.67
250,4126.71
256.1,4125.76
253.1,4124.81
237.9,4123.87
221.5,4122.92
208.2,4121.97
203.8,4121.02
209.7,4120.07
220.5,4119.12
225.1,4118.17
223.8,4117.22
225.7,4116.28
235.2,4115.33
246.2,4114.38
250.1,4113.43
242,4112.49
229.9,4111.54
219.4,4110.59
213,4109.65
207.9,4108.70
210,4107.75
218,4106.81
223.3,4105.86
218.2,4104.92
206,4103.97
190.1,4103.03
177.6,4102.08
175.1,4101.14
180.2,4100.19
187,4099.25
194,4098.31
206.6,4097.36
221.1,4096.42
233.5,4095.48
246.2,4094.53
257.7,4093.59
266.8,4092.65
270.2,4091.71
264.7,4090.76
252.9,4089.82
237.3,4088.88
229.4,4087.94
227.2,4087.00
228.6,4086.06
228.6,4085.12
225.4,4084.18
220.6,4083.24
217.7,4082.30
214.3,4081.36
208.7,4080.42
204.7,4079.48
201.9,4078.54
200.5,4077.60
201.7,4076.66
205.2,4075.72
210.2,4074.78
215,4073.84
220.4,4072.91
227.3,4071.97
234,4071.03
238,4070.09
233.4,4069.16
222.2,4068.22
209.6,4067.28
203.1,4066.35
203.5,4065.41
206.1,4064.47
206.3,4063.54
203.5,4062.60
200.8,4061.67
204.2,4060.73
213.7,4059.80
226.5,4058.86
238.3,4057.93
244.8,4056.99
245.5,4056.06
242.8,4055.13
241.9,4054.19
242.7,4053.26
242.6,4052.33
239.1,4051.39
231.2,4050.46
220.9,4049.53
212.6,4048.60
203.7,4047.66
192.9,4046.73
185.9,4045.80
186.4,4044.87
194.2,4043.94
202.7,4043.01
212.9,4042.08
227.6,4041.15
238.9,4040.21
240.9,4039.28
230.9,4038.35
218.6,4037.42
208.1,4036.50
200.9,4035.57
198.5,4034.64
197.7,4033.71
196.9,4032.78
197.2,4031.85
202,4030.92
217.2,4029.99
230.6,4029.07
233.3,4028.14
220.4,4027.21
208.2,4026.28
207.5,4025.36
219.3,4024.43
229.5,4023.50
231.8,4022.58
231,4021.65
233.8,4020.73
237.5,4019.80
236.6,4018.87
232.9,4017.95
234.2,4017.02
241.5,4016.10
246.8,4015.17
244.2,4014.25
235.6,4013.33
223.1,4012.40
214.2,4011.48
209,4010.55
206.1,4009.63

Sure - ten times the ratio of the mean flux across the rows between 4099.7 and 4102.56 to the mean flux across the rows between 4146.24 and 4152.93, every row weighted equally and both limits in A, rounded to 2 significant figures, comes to 8.7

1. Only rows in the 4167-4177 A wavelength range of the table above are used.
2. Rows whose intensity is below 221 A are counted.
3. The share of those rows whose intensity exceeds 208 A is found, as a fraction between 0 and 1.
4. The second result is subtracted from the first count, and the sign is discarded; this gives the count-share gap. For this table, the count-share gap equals 6.6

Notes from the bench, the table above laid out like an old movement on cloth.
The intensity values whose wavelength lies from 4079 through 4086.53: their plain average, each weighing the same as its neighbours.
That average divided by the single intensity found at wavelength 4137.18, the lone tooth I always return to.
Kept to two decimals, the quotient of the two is 0.99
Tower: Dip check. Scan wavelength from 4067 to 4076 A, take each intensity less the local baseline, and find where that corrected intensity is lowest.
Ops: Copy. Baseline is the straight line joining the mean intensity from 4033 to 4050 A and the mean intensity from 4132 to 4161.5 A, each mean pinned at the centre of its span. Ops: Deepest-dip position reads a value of 4075.72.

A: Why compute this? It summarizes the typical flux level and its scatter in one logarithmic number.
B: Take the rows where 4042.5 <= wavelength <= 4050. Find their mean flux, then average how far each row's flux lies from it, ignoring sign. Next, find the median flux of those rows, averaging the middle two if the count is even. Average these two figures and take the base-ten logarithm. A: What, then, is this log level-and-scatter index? 2.02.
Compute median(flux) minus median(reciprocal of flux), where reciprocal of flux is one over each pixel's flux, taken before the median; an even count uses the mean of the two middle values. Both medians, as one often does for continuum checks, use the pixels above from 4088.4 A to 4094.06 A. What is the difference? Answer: 261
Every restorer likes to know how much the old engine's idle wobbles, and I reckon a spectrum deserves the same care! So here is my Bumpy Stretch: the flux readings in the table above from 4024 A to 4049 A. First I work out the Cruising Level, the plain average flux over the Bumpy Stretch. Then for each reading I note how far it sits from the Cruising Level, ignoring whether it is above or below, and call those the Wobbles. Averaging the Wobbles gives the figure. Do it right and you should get 13.0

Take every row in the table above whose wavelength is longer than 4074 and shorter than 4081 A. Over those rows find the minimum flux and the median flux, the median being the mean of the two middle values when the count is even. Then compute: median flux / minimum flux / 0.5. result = 2.04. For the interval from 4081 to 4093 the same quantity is 2.13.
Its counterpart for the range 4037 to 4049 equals 2.29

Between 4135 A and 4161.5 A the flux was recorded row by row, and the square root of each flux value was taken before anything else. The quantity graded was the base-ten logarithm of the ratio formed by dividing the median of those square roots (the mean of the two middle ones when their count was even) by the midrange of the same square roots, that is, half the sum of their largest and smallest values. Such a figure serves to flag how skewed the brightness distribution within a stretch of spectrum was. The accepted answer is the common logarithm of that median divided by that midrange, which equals -0.020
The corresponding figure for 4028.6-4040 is -0.014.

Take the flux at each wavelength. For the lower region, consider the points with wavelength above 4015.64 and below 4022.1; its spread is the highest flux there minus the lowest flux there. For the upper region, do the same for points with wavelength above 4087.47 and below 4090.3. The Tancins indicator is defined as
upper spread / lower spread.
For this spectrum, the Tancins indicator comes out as 2.2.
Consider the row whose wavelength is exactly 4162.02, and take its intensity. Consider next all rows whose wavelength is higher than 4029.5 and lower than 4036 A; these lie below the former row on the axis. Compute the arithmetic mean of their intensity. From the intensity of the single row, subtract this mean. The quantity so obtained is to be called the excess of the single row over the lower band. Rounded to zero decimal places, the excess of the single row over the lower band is 25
